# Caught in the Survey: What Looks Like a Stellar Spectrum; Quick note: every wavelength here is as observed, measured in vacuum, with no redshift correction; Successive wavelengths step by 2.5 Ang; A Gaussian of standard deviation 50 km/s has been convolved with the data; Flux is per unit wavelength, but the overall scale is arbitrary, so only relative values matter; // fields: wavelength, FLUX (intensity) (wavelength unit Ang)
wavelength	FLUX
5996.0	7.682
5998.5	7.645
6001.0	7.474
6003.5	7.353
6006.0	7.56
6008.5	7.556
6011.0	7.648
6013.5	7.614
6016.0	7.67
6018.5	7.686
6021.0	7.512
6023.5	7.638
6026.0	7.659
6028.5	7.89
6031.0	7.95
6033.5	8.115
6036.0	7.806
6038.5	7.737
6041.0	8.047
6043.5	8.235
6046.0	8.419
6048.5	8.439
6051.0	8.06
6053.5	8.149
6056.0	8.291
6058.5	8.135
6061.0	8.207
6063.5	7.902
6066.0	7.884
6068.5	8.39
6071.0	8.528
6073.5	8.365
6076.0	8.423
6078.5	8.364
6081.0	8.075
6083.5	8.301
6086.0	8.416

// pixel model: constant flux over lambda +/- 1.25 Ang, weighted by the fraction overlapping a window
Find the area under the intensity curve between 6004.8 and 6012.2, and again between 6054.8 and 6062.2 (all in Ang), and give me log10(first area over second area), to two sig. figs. -0.034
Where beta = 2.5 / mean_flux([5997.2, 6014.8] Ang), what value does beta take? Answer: 0.331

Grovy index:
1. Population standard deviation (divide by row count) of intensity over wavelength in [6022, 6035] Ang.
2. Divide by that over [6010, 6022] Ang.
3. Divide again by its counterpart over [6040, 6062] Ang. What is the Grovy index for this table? 22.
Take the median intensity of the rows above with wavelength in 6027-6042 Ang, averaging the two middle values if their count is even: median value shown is 7.92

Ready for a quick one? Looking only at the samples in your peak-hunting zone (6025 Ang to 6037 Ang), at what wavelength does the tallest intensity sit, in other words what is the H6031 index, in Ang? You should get 6033.5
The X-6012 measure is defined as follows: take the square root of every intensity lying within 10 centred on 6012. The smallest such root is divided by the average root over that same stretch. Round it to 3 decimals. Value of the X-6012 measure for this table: 0.996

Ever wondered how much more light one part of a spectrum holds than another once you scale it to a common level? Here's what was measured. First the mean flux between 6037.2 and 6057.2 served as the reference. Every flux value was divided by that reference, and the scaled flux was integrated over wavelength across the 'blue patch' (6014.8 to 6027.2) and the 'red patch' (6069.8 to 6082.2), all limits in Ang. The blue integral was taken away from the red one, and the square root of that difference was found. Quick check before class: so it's 1.0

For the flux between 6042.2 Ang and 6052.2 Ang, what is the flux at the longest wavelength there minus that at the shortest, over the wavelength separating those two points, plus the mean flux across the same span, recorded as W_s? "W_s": 8.3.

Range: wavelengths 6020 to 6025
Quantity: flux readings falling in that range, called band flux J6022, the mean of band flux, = 7.6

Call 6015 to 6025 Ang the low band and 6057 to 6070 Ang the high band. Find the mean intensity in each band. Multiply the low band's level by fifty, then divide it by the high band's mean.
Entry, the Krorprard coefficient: 47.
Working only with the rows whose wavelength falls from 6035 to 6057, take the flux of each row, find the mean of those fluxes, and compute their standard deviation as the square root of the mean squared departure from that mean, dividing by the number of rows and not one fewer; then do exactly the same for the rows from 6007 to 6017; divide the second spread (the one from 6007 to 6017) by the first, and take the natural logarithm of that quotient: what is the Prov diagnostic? -1.7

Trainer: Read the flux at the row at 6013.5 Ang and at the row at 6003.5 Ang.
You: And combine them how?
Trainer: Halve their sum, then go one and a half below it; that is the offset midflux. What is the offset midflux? 6.0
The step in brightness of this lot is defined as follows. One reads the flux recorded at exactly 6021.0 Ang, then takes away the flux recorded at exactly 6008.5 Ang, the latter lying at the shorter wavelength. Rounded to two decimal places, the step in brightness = -0.04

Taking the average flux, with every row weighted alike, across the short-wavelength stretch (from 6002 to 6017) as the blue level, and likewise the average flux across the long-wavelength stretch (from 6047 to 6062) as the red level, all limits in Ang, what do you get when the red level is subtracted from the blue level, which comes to -0.65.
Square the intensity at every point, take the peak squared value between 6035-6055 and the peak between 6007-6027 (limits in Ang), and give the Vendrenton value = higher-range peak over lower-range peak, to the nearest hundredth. 1.21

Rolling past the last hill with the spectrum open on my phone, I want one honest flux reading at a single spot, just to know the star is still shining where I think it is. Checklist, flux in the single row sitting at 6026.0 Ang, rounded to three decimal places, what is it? 7.659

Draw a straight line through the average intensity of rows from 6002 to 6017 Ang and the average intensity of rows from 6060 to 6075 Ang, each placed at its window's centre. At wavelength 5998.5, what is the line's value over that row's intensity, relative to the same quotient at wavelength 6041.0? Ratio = 0.99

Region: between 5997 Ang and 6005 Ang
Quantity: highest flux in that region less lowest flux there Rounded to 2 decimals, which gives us 0.29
